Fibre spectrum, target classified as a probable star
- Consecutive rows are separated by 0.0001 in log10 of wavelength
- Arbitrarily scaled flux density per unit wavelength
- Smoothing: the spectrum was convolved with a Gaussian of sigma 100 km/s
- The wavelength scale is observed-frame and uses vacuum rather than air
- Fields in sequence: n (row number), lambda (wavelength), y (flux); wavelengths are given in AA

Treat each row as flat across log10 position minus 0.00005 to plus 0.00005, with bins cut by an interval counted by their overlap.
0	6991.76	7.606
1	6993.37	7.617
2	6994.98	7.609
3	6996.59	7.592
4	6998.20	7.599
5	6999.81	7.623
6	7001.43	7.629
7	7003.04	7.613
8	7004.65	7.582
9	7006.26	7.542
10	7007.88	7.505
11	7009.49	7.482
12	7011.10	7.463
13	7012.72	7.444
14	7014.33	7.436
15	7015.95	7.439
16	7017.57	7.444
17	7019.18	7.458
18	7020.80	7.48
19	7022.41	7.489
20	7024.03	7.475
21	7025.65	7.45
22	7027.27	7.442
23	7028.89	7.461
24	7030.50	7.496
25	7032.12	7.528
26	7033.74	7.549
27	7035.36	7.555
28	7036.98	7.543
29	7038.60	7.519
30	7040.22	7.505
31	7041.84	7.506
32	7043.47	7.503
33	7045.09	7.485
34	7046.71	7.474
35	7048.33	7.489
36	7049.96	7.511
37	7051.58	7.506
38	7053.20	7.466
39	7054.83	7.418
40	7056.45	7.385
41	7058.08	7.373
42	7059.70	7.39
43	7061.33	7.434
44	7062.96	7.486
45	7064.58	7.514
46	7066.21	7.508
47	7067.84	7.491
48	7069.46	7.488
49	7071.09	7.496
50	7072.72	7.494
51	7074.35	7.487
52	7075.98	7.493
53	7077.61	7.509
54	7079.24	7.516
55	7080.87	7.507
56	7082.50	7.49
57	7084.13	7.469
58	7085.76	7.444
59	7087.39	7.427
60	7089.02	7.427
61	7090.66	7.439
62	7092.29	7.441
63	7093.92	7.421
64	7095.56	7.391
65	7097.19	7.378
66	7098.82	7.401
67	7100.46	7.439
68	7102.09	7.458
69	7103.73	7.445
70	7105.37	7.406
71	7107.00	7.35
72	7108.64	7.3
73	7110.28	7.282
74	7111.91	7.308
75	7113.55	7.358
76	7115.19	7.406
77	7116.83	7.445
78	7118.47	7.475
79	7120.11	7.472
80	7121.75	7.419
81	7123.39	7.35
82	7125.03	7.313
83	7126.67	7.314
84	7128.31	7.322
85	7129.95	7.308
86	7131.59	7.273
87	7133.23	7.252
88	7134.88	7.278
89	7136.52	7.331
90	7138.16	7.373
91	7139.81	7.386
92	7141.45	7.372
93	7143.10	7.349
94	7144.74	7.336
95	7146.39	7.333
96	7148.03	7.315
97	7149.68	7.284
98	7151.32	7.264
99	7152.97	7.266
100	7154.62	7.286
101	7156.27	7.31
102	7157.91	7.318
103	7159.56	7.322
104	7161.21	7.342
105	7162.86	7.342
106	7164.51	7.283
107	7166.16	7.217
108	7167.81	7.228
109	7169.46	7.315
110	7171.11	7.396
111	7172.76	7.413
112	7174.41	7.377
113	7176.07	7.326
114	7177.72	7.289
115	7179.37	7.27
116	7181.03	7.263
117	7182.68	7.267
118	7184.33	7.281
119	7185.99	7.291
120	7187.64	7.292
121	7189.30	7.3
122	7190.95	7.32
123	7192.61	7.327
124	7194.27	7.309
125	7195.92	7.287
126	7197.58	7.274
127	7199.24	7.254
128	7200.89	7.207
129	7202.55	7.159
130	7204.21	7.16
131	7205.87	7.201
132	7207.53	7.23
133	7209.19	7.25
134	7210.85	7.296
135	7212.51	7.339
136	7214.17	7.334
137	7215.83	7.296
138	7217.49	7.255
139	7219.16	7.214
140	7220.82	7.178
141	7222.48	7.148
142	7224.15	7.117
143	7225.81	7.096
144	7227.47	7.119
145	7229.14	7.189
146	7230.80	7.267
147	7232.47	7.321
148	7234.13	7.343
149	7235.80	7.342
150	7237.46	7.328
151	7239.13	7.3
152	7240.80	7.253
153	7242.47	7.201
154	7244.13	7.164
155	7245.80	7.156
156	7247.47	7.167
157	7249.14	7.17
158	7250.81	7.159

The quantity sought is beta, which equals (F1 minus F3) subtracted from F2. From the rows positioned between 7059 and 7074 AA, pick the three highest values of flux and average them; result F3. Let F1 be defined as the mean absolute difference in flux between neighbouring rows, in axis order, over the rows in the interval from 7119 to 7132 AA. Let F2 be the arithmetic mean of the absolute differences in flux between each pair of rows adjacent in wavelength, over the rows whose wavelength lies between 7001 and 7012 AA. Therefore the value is 7.50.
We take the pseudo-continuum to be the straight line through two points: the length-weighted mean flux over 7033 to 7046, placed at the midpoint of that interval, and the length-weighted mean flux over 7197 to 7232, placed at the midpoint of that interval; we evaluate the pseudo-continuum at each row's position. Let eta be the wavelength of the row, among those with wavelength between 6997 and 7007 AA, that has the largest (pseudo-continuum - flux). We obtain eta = 7006.26 AA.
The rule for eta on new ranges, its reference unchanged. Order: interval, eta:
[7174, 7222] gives 7202.55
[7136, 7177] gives 7166.16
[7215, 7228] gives 7225.81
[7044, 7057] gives 7056.45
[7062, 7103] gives 7097.19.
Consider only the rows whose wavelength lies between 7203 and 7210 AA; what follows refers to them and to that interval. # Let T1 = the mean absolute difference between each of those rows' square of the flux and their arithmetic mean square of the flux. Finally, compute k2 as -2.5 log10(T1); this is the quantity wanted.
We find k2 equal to 0.9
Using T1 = 0.4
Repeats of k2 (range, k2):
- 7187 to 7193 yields 1.7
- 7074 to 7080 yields 1.9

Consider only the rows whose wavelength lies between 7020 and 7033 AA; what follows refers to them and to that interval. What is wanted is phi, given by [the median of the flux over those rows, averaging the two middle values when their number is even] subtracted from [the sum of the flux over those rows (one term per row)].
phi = 52.3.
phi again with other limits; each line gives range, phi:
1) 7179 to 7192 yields 51.0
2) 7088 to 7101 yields 51.9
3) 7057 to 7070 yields 52.2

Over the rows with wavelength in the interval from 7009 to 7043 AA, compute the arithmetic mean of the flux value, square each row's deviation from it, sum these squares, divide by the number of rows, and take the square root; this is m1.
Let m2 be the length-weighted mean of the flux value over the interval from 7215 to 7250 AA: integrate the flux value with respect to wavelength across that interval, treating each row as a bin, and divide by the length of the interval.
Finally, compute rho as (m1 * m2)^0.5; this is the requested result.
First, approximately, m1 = 0.037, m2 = 7.22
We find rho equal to 0.52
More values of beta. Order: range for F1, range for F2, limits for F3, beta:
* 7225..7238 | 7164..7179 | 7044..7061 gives 7.51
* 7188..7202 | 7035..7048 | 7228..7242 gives 7.33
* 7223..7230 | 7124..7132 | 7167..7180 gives 7.37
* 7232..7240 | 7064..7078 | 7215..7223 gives 7.25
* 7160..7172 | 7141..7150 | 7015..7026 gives 7.45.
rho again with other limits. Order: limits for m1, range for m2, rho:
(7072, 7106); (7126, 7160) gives 0.54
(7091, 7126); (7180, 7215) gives 0.64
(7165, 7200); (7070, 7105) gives 0.60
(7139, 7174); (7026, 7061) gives 0.61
